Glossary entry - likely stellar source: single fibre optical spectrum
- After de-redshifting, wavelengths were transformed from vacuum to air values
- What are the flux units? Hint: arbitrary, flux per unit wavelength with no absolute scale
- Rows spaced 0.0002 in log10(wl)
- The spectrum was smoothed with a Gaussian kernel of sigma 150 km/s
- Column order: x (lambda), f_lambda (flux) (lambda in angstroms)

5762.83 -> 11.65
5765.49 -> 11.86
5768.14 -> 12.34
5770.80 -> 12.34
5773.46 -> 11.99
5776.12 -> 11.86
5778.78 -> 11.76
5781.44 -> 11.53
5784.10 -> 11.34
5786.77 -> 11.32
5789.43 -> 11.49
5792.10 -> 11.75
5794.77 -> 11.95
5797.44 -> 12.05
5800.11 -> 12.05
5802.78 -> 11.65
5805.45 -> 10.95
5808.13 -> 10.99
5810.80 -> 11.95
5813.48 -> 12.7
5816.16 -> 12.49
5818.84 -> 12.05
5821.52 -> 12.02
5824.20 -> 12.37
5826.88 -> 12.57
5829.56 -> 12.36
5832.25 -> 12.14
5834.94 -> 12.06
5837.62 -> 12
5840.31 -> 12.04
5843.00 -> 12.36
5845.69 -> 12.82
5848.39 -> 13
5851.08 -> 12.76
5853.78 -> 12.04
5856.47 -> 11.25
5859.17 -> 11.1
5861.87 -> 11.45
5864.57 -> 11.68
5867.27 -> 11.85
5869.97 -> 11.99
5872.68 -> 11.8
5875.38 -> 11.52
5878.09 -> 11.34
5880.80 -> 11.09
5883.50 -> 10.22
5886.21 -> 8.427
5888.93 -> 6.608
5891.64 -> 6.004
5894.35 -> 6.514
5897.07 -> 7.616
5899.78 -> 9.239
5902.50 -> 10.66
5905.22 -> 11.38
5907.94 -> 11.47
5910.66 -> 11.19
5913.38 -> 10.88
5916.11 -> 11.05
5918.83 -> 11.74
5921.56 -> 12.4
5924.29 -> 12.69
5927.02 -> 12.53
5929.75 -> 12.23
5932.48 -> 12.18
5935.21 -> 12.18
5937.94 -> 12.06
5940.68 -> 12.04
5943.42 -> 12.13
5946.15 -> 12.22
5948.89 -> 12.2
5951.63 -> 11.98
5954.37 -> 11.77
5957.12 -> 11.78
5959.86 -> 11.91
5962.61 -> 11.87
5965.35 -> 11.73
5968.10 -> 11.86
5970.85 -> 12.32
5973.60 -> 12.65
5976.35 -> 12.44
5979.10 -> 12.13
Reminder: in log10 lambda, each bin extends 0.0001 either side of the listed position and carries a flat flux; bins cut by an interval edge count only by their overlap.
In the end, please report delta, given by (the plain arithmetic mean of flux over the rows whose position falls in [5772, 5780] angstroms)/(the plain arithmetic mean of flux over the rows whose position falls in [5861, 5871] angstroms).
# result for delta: 1.01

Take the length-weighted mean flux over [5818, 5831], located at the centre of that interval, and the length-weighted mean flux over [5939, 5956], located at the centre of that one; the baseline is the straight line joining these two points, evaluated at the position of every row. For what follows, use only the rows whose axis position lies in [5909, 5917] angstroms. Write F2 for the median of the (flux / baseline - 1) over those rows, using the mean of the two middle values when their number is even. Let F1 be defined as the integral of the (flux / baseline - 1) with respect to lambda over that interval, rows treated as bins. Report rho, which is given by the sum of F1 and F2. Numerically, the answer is -0.8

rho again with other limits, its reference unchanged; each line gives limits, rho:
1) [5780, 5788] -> -0.7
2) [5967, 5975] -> 0.2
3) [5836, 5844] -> -0.1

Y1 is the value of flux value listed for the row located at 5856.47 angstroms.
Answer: 11.25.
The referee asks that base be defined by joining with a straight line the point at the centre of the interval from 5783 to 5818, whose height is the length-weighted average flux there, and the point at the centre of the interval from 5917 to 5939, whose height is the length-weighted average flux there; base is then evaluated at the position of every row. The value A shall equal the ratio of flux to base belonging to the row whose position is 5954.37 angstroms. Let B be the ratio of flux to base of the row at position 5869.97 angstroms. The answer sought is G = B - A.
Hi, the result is 0.04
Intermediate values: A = 0.95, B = 1.00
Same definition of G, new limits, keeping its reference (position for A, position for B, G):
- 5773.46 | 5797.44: 0.00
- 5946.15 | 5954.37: -0.04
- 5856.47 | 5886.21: -0.24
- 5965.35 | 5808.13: -0.01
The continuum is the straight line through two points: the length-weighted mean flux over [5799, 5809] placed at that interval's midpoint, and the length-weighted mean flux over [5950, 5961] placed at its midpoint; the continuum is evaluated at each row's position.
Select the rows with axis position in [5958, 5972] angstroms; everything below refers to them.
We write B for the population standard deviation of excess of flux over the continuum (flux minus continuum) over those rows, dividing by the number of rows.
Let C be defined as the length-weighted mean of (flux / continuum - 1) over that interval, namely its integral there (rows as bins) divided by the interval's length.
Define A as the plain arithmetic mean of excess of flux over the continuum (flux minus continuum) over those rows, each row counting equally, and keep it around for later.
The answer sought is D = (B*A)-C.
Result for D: 0.01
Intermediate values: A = 0.0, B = 0.2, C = 0.00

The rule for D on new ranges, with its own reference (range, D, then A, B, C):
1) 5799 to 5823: 0.20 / 0.4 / 0.6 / 0.04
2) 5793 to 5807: 0.11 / 0.3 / 0.4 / 0.03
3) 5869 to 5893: -3.69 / -1.8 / 2.2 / -0.15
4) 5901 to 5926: -0.13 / -0.2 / 0.6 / -0.02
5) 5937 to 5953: 0.00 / 0.3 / 0.1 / 0.02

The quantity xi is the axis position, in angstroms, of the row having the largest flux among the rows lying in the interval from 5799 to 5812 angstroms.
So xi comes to 5800.11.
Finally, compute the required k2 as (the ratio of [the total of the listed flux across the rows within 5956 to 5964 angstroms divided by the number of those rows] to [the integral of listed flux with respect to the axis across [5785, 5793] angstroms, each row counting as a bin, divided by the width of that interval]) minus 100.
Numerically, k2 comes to -99.0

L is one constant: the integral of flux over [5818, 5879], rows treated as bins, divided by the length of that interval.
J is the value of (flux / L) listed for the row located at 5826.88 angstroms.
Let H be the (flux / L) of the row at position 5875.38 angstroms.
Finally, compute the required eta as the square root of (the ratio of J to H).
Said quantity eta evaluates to 1.04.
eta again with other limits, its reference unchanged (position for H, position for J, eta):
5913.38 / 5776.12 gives 1.04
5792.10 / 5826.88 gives 1.03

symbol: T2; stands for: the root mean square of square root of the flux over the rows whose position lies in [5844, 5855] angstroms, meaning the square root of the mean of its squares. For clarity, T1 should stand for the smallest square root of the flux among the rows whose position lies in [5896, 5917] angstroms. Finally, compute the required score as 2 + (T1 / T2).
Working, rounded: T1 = 2.8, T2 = 3.56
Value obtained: 2.8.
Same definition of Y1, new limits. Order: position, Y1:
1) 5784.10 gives 11.34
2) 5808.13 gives 10.99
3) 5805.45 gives 10.95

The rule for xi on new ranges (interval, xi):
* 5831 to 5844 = 5843.00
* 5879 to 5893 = 5880.80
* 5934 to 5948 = 5946.15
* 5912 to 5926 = 5924.29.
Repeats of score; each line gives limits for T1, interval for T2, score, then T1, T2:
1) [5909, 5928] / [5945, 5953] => 2.9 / 3.3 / 3.48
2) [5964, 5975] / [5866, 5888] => 3.0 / 3.4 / 3.32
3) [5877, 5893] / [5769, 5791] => 2.7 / 2.5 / 3.42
